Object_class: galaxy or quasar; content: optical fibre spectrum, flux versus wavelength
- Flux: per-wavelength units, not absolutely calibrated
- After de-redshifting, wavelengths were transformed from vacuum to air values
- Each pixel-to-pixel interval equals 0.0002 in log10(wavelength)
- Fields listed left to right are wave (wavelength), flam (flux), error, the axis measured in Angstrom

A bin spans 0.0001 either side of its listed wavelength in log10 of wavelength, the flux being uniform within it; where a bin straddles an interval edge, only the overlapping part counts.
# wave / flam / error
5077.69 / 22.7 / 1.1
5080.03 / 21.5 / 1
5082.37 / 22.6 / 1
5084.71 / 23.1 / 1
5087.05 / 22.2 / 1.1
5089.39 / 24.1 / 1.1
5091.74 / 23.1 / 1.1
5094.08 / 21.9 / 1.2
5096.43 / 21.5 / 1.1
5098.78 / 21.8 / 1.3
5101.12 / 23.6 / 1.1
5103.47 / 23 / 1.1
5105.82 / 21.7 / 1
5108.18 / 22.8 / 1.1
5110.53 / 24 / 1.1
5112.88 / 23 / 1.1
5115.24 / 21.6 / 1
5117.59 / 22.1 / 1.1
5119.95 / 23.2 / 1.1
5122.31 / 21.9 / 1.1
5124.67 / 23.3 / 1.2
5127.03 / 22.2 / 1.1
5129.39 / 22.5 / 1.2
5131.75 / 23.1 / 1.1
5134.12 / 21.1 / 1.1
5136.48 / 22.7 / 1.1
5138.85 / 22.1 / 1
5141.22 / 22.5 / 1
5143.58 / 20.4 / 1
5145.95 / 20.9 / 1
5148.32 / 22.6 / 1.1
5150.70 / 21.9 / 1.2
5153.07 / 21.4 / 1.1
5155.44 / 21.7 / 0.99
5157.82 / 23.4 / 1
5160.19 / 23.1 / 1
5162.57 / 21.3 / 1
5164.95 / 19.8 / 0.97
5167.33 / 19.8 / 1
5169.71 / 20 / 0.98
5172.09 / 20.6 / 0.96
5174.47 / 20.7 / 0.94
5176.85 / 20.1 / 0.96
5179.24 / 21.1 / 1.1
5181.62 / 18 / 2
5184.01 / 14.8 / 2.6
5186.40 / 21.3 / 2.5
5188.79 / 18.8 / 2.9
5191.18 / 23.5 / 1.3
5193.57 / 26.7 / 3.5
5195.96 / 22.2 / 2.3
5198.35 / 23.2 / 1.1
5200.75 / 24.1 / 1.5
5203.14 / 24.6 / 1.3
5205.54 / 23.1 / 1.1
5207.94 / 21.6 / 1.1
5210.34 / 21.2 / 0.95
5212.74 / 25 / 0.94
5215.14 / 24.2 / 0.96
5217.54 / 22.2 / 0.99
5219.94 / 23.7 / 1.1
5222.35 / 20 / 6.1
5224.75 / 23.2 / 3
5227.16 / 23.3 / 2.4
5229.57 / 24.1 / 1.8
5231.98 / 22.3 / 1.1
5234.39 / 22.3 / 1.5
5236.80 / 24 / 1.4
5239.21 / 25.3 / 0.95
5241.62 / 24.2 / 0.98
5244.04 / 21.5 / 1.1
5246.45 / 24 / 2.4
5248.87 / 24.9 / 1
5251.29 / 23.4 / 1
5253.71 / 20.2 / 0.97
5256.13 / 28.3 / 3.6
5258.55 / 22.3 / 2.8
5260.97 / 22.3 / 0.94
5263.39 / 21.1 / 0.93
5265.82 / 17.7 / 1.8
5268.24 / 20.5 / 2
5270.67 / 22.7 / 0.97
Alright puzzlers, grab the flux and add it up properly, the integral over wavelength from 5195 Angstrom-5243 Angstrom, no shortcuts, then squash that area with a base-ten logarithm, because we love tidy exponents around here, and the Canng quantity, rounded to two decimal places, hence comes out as 3.05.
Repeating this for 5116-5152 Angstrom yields 2.90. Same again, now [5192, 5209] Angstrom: 2.60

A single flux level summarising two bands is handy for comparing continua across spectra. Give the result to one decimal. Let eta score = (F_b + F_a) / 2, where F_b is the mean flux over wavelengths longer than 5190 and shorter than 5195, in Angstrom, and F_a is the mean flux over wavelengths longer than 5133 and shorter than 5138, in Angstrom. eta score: 23.5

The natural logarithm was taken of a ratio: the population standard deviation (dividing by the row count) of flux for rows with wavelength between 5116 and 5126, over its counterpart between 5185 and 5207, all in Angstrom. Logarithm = -1.2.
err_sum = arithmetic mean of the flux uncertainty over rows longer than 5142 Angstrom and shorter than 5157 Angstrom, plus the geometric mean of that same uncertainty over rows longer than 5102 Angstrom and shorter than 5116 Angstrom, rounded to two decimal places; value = 2.13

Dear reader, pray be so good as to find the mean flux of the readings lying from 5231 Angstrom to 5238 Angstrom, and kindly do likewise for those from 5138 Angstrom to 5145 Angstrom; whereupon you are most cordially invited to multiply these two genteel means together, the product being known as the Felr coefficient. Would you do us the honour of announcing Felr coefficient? 495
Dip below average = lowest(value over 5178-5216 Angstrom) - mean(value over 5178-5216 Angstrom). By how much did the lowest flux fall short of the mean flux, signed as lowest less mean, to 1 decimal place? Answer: -7.3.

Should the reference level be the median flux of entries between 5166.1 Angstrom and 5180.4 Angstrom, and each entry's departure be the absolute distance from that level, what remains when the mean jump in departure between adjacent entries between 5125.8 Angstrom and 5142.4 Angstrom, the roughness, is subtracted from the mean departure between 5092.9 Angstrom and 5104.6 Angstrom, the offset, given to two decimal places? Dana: 1.09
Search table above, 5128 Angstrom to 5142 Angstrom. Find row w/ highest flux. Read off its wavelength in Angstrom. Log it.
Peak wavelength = 5131.75 Angstrom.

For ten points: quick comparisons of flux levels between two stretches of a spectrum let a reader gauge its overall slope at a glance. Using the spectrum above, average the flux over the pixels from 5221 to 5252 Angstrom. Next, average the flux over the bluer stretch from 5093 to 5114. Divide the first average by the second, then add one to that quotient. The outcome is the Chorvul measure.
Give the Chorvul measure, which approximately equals 2.03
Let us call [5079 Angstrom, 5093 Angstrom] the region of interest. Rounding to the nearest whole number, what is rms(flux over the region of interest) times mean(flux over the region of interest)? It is 519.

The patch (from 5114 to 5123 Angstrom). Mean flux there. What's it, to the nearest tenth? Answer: 22.2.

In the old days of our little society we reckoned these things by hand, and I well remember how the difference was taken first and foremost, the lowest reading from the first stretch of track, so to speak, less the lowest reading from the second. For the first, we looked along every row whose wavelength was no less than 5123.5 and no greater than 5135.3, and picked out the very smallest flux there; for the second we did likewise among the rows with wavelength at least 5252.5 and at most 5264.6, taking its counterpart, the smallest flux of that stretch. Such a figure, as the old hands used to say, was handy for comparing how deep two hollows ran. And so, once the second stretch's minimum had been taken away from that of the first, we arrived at 0.90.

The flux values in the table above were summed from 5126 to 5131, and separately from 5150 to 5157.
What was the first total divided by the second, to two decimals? 0.69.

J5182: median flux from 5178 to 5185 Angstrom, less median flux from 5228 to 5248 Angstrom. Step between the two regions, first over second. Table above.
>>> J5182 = -6.0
